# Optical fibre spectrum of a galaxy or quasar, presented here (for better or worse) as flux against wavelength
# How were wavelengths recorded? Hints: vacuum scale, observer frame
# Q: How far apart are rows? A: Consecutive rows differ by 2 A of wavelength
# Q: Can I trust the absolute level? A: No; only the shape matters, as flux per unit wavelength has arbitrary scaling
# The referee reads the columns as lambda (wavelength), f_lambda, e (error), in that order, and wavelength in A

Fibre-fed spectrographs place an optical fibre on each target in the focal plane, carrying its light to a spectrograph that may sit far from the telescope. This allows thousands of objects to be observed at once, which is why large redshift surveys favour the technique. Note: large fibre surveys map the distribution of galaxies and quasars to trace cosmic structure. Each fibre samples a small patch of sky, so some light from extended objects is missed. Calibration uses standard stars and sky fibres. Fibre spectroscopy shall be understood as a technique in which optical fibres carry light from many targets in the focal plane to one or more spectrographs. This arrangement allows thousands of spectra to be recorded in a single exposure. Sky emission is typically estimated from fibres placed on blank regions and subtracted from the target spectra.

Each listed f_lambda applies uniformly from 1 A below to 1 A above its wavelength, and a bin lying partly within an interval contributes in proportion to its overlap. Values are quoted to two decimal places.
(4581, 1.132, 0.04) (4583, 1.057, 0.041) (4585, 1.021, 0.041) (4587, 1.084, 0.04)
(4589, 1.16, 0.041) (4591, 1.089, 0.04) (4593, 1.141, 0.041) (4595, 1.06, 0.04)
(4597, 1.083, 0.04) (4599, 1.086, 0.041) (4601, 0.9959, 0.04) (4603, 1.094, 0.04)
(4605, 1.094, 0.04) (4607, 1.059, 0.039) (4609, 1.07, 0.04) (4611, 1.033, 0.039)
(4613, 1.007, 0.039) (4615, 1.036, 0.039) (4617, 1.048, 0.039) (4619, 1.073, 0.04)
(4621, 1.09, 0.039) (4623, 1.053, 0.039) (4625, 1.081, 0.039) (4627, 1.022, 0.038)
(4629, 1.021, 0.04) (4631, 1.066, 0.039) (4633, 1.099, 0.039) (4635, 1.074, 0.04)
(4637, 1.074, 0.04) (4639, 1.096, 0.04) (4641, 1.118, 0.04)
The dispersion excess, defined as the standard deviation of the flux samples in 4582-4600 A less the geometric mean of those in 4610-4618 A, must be -0.99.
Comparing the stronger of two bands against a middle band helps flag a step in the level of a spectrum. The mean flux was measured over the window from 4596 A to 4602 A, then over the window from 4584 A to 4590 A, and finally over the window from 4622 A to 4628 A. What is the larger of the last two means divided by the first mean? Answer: 1.03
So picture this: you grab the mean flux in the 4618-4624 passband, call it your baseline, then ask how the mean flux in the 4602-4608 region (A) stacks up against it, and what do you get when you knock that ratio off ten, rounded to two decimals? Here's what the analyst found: 8.99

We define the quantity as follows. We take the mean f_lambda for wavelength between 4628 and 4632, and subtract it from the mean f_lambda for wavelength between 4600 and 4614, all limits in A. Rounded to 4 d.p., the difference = 0.0069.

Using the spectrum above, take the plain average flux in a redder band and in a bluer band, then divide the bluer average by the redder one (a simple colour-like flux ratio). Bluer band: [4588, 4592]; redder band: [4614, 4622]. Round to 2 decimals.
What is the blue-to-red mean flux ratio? 1.06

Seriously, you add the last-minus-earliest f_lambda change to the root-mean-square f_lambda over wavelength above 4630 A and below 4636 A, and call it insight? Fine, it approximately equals 1.09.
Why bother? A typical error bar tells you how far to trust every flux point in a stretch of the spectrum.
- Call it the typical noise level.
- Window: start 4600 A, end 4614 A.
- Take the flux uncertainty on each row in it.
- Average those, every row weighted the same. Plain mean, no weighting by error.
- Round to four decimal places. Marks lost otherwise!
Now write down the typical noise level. 0.0396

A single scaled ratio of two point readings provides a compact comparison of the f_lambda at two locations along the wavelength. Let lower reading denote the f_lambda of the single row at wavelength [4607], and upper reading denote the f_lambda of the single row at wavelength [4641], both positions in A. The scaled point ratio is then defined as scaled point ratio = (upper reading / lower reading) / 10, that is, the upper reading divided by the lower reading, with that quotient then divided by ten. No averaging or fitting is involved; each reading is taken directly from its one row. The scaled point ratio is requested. 0.106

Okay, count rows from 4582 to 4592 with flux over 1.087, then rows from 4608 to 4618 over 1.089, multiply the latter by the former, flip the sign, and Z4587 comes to 0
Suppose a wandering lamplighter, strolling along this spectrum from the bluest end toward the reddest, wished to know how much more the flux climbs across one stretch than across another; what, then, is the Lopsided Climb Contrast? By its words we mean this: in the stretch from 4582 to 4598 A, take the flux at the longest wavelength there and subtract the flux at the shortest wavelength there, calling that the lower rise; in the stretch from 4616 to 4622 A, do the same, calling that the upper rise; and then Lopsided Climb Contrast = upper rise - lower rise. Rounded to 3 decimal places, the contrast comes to 0.016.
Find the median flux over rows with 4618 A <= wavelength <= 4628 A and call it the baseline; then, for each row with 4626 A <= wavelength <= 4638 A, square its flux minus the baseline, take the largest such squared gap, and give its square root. 0.052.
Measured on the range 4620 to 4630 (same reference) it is 0.052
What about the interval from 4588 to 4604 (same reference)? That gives 0.087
